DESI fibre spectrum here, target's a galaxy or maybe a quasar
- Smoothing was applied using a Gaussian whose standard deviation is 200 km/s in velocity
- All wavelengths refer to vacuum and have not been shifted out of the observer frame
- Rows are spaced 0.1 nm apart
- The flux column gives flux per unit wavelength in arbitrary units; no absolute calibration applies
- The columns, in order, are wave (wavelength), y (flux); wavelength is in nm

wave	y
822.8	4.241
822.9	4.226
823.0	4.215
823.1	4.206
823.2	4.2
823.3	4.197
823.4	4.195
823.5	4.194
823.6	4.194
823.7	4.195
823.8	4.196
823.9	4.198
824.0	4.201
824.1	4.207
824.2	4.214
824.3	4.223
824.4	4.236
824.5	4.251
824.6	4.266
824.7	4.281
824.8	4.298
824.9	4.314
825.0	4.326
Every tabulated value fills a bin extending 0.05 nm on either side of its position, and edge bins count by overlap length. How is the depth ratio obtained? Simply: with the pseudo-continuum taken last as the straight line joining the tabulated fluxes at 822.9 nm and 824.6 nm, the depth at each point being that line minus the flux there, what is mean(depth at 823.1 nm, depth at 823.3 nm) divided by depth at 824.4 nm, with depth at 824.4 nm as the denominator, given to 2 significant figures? 1.2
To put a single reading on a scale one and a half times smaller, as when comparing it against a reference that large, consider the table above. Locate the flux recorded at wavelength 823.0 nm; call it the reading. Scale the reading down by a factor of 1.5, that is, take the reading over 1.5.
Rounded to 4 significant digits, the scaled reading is 2.810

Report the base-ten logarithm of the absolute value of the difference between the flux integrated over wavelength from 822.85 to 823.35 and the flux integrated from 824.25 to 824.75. -1.7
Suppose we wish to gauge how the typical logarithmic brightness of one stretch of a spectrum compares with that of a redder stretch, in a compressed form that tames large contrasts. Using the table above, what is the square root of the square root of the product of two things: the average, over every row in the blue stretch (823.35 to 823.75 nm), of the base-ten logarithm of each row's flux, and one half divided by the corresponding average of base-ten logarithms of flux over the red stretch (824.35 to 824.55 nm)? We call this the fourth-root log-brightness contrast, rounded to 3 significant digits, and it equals 0.839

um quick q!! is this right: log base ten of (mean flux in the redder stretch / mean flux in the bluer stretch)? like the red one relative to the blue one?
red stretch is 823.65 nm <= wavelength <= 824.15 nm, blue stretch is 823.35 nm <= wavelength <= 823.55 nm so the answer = 0.001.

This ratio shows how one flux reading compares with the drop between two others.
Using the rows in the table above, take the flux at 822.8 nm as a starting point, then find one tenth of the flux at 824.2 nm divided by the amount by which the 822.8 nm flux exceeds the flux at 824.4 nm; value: 84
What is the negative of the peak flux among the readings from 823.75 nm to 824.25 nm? -4.21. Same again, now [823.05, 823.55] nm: -4.21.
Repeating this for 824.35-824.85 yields -4.30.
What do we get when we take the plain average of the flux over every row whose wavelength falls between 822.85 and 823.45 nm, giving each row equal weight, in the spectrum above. 4.21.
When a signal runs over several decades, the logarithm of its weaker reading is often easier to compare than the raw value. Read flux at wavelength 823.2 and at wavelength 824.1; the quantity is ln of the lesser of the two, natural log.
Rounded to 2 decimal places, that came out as 1.44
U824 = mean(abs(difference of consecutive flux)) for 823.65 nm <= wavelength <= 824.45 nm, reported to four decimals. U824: 0.0059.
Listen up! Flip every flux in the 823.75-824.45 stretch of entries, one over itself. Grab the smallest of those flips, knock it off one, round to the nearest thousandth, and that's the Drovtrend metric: 0.764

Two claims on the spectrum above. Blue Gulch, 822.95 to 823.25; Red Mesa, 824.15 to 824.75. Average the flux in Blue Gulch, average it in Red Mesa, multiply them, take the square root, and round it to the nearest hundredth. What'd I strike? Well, 4.23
